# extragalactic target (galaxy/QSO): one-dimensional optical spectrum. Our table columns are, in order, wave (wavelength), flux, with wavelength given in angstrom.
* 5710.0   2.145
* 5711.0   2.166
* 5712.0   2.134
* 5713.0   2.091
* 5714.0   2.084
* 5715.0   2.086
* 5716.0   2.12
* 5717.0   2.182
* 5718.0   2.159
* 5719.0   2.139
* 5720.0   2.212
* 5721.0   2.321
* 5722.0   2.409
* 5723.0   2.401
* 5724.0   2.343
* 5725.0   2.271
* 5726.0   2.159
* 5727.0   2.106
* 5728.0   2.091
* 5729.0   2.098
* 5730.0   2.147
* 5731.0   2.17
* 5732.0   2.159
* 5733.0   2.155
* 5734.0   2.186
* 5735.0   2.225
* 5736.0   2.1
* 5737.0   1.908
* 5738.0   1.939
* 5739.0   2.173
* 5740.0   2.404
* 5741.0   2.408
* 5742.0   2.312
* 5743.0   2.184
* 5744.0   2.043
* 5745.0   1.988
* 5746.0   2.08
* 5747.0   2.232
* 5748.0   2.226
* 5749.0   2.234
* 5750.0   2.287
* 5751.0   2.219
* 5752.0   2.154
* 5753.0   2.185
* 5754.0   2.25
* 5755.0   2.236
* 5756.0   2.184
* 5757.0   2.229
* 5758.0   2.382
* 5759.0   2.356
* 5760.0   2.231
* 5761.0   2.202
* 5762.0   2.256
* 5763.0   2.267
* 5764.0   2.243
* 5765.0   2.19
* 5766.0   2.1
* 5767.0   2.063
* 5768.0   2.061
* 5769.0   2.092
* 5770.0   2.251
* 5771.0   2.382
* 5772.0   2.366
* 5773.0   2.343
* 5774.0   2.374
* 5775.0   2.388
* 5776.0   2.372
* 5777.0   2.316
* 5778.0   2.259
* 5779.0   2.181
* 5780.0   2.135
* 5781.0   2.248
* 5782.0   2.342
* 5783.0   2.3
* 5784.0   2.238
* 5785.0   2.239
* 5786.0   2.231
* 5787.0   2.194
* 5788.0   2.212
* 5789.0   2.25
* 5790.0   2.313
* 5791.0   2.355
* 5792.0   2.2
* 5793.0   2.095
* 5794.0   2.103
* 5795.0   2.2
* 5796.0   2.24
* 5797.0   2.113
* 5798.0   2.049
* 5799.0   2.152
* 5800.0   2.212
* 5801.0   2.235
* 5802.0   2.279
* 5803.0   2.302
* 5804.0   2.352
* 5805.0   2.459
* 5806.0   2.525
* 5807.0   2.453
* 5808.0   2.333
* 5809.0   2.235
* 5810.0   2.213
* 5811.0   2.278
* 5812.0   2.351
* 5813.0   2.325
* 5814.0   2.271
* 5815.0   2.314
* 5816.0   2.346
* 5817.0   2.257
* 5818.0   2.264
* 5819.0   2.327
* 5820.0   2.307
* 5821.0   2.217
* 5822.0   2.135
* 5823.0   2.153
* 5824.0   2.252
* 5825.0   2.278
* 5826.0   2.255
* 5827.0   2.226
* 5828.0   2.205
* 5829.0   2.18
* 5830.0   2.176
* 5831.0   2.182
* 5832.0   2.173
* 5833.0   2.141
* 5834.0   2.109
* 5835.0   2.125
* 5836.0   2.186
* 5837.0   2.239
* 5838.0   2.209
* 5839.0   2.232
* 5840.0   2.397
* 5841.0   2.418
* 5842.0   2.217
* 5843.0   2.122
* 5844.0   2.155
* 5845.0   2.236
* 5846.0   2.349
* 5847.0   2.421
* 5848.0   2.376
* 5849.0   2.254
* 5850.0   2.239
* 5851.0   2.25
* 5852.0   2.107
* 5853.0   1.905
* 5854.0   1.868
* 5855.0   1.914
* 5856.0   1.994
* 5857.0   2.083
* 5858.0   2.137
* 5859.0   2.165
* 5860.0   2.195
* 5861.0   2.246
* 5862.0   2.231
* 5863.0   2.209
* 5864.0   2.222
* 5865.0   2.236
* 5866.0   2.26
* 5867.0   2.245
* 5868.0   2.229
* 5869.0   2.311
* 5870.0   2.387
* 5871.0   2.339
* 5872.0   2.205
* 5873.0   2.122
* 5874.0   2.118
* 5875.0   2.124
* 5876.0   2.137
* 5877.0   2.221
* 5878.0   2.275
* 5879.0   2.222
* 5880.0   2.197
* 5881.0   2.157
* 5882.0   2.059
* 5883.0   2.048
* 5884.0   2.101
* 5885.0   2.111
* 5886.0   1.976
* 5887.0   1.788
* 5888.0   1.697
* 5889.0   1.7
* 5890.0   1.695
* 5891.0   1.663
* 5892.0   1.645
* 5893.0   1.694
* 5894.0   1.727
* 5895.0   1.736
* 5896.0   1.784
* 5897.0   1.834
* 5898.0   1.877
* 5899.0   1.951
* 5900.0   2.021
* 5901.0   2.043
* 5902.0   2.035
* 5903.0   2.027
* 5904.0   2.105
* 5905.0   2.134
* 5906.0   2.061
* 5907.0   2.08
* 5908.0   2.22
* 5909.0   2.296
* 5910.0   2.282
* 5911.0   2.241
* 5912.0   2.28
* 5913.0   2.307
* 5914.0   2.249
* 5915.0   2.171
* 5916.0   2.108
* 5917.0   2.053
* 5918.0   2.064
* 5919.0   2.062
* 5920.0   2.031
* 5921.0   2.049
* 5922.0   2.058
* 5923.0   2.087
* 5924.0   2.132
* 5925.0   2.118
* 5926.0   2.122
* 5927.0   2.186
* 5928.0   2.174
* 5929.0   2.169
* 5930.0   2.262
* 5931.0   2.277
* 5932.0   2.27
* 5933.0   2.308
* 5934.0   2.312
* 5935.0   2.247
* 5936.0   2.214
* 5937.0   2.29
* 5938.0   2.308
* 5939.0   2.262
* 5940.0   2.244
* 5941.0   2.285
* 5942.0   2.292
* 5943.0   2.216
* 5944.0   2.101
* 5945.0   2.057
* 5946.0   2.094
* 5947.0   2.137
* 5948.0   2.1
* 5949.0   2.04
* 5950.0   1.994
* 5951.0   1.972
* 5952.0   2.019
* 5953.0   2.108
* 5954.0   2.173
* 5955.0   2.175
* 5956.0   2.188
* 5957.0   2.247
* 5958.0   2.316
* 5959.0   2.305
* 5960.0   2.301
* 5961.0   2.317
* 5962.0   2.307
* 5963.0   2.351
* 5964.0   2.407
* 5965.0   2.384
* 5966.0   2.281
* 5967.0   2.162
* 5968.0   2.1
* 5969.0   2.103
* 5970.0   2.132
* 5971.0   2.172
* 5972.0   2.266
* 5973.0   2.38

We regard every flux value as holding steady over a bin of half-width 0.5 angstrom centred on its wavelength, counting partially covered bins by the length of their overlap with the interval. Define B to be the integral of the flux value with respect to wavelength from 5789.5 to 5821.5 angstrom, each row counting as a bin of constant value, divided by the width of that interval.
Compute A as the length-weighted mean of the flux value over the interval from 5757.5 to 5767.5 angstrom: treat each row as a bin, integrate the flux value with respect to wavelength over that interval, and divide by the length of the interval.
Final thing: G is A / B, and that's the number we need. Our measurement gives 0.98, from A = 2.23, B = 2.27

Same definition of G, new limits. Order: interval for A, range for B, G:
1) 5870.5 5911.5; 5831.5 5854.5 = 0.92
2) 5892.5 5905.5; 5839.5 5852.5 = 0.85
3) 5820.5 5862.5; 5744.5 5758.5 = 0.99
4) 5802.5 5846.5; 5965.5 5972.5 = 1.04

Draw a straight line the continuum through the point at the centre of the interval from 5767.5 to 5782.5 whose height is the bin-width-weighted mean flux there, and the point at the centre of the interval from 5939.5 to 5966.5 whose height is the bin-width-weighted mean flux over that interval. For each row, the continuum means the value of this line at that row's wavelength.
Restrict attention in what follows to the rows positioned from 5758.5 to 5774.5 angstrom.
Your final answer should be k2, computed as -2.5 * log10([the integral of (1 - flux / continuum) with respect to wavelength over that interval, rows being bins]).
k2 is 1.3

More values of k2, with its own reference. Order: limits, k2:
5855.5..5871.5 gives 2.2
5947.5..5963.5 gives 2.3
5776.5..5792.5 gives 2.2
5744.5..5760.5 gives 0.8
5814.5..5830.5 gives 2.8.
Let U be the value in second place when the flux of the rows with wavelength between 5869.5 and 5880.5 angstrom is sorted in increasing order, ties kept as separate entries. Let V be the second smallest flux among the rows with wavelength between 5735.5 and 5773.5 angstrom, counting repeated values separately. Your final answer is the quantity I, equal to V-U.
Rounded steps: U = 2.122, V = 1.939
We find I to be -0.18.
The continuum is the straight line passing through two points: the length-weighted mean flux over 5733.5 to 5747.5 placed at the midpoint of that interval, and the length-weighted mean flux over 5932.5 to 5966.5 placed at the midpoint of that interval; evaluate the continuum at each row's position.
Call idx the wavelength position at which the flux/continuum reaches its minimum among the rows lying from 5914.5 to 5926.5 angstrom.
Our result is 5920.0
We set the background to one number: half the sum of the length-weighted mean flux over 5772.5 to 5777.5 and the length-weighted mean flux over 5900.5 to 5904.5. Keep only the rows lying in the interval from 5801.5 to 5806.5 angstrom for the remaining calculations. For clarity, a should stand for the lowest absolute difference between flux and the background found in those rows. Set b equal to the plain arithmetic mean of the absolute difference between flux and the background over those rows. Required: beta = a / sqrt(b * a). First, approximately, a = 0.07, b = 0.18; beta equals 0.64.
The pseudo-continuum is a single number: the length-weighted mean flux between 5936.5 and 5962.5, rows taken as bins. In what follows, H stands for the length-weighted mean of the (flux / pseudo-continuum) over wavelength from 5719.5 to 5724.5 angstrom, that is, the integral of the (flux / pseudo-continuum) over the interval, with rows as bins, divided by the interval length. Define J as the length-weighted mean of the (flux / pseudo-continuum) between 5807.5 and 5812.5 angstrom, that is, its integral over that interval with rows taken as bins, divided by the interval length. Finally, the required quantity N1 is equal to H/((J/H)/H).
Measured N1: 1.17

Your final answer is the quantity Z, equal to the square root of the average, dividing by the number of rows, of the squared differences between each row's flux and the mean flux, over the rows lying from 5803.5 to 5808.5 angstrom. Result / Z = 0.07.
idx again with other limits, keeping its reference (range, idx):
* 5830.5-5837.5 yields 5834.0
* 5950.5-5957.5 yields 5951.0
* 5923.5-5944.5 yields 5944.0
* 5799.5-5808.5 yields 5800.0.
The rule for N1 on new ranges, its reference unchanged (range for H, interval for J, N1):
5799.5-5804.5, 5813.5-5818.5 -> 1.08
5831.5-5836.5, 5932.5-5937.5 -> 0.91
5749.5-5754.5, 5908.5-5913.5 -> 1.00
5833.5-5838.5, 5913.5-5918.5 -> 1.01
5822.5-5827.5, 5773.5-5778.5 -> 0.99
